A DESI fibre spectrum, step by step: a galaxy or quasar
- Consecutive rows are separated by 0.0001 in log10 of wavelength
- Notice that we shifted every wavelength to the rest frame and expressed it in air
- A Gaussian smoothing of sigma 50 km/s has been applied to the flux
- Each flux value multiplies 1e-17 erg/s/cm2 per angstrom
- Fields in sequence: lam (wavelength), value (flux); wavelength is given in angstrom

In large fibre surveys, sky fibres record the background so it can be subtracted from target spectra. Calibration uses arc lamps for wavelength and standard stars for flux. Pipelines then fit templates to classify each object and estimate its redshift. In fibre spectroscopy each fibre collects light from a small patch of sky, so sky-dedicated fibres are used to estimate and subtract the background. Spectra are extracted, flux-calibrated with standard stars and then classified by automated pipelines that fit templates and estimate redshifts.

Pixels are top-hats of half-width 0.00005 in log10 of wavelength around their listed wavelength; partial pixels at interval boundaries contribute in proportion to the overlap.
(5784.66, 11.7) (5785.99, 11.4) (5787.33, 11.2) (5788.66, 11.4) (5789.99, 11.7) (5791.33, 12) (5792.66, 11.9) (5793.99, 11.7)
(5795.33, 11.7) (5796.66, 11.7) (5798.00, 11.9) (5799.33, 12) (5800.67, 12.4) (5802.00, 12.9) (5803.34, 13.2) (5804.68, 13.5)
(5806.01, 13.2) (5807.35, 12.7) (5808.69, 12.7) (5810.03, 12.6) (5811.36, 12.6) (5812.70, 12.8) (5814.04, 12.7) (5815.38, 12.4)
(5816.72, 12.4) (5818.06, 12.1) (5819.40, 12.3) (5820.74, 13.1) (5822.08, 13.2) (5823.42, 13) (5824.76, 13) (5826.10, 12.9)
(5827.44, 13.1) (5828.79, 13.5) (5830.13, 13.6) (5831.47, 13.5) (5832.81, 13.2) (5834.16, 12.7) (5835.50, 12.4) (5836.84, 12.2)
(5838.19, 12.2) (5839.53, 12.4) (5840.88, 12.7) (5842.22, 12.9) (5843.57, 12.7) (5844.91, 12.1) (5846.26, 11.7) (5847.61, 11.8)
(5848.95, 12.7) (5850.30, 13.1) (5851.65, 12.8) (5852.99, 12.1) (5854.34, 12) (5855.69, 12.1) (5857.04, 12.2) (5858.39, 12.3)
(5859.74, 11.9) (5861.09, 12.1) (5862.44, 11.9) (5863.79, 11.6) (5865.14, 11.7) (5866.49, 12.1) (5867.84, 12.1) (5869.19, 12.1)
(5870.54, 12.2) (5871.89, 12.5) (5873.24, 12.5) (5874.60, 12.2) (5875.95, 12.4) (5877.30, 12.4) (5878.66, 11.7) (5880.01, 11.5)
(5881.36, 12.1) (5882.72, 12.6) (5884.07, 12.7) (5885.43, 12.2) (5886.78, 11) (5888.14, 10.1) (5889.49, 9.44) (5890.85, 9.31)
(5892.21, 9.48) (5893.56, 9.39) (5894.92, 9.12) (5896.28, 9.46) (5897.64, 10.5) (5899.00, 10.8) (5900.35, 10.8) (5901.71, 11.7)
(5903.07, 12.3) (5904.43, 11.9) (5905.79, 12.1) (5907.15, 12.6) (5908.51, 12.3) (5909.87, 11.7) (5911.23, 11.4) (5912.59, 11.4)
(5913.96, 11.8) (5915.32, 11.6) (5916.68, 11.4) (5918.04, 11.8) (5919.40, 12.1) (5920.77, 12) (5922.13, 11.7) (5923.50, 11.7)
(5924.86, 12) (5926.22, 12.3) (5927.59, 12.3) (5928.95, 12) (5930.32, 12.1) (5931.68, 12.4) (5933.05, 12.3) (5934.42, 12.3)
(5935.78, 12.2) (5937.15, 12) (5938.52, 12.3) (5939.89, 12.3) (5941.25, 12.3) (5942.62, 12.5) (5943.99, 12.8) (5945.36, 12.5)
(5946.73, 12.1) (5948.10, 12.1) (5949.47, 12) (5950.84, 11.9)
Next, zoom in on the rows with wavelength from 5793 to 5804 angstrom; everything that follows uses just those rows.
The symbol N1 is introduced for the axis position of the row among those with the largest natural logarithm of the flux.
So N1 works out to 5803.34 angstrom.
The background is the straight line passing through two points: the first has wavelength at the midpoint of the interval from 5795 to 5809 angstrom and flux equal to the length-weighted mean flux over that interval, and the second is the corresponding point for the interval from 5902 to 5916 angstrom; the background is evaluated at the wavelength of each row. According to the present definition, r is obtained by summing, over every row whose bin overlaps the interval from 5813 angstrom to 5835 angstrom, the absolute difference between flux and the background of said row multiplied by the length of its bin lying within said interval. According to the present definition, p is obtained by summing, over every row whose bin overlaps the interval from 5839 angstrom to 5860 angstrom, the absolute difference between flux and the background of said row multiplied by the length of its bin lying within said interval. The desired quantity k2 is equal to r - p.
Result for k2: 5.4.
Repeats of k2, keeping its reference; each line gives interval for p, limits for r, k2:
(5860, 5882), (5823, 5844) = 5.9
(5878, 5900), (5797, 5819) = -24.7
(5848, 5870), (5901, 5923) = 0.2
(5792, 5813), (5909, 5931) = -4.9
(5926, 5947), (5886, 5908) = 20.9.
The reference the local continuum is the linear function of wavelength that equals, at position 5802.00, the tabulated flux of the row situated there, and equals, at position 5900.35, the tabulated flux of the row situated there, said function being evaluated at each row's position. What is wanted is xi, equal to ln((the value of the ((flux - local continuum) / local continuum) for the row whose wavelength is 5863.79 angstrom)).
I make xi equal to -6.4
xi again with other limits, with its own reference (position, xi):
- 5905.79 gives -2.0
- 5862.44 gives -3.7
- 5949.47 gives -1.5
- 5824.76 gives -3.1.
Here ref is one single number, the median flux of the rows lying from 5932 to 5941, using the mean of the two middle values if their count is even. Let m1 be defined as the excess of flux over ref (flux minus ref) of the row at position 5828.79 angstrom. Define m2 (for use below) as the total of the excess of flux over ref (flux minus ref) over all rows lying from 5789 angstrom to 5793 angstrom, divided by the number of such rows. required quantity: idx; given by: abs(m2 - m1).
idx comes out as 1.6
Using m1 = 1.2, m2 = -0.4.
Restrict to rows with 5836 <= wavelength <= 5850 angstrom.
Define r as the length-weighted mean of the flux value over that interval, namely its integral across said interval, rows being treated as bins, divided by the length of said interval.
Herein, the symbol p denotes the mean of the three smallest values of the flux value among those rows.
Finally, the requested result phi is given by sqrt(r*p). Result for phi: 12.1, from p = 11.9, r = 12.4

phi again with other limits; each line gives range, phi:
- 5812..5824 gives 12.5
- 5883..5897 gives 9.8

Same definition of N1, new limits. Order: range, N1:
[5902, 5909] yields 5907.15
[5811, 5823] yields 5822.08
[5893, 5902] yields 5901.71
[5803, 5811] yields 5804.68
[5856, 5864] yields 5858.39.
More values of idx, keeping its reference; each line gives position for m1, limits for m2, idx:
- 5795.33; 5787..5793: 0.1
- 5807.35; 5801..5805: 0.5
